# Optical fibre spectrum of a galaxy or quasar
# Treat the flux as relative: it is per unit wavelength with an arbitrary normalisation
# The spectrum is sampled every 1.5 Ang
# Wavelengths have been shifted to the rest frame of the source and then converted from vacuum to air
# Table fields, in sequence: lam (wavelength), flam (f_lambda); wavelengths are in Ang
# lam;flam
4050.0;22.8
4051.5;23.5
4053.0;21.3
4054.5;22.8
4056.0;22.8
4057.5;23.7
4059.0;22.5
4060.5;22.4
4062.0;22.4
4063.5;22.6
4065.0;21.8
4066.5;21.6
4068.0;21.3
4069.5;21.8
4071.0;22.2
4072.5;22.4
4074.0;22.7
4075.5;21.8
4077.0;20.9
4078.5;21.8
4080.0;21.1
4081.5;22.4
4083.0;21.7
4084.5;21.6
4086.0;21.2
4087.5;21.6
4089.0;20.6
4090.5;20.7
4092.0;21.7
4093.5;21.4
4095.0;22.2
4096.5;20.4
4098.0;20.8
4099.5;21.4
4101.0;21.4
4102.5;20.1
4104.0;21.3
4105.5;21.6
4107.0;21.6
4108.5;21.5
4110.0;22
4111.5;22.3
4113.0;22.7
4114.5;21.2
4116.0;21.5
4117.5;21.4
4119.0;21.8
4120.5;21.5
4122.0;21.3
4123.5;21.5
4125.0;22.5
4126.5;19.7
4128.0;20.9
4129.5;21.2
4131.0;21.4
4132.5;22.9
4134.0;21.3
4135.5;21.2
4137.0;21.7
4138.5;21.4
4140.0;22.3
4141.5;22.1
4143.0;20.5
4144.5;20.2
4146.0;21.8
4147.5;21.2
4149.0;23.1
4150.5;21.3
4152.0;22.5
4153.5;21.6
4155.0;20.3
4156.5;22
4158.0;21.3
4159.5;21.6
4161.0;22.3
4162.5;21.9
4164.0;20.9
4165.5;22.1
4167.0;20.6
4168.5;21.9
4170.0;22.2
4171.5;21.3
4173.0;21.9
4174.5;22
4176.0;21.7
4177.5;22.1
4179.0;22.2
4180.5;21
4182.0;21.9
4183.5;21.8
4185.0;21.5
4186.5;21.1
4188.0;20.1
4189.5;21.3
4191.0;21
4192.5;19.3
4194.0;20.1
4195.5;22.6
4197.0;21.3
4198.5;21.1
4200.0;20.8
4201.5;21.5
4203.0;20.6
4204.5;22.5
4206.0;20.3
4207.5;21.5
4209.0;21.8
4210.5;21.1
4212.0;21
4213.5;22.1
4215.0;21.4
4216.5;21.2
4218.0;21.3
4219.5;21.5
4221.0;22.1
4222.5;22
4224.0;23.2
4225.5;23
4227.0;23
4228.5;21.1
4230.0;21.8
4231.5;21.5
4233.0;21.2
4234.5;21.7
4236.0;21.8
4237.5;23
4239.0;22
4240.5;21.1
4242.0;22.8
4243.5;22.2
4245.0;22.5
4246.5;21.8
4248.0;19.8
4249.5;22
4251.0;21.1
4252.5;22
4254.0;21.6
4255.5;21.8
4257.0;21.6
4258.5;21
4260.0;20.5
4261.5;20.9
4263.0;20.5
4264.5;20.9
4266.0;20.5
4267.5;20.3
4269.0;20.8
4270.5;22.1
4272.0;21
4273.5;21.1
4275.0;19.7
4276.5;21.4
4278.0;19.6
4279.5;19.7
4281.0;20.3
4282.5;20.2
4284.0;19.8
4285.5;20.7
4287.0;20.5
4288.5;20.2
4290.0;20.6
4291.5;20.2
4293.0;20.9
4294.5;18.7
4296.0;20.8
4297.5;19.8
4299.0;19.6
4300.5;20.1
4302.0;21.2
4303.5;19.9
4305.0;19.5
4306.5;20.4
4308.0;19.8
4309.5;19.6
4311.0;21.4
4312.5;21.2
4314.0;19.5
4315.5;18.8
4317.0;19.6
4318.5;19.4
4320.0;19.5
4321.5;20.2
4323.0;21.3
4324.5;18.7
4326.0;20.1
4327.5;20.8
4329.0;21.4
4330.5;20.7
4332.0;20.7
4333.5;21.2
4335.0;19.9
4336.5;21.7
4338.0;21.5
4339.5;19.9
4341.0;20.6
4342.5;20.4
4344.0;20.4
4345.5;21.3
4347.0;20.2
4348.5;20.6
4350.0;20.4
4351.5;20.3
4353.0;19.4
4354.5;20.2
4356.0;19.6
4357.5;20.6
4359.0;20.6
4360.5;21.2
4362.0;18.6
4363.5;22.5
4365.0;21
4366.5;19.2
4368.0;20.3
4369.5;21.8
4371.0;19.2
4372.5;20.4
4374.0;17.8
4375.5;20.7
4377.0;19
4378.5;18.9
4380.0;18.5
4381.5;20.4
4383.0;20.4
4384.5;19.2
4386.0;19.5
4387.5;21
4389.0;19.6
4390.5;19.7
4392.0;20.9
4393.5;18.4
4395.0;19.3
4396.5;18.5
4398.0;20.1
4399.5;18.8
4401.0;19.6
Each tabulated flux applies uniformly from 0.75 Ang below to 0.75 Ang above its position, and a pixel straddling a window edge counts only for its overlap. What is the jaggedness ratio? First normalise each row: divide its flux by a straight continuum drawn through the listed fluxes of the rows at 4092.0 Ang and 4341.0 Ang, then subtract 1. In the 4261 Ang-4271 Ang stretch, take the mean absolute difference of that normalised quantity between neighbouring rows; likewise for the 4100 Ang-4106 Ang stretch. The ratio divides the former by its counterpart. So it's 0.6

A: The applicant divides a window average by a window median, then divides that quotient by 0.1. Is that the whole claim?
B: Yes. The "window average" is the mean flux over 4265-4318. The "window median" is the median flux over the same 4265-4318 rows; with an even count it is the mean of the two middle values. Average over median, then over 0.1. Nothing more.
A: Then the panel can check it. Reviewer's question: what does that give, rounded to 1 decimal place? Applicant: 10.0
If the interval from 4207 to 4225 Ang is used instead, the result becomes 10.1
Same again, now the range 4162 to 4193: 9.9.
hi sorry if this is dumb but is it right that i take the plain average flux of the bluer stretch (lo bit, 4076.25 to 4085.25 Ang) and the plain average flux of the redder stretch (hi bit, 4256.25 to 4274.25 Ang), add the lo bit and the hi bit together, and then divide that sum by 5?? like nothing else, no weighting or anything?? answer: 8.50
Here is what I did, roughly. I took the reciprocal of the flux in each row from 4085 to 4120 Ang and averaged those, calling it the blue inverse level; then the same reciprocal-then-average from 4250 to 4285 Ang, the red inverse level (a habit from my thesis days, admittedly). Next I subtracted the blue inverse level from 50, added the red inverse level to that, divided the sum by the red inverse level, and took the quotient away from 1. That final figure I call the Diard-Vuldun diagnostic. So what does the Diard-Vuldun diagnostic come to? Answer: -1038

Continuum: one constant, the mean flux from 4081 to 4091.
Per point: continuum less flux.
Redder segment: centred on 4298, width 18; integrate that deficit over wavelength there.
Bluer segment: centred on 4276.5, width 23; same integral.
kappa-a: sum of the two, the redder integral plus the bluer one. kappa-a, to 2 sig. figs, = 43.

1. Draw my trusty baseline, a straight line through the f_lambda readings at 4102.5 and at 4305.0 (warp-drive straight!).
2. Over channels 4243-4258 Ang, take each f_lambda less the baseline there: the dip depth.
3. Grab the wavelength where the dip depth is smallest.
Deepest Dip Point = 4248.0 Ang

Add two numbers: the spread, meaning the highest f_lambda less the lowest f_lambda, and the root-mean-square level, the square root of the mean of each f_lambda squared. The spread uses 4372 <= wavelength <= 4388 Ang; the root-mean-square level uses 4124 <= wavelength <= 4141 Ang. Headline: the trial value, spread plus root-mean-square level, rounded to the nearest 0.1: 24.7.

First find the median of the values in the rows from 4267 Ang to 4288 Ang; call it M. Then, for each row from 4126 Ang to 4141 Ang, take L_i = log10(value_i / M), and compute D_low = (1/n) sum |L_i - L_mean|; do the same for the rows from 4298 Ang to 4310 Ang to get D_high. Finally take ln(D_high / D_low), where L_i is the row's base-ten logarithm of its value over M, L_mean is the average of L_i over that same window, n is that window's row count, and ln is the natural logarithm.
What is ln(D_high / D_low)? -0.21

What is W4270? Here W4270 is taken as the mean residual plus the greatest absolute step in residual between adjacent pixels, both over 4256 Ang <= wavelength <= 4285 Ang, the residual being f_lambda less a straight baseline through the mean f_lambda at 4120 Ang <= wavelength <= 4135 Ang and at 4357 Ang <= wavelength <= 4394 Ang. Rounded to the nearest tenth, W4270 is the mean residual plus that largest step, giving 1.8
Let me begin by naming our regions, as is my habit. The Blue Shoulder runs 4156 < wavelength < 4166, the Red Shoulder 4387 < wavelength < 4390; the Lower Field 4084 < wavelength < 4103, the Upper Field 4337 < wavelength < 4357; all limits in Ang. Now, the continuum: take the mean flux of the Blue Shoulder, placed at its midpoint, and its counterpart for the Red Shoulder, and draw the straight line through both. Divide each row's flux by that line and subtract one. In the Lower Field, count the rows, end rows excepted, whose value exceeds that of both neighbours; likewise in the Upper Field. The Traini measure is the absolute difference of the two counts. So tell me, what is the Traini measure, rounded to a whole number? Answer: 0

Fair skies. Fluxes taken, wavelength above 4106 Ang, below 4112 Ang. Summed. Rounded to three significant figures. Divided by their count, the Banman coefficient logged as 21.8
